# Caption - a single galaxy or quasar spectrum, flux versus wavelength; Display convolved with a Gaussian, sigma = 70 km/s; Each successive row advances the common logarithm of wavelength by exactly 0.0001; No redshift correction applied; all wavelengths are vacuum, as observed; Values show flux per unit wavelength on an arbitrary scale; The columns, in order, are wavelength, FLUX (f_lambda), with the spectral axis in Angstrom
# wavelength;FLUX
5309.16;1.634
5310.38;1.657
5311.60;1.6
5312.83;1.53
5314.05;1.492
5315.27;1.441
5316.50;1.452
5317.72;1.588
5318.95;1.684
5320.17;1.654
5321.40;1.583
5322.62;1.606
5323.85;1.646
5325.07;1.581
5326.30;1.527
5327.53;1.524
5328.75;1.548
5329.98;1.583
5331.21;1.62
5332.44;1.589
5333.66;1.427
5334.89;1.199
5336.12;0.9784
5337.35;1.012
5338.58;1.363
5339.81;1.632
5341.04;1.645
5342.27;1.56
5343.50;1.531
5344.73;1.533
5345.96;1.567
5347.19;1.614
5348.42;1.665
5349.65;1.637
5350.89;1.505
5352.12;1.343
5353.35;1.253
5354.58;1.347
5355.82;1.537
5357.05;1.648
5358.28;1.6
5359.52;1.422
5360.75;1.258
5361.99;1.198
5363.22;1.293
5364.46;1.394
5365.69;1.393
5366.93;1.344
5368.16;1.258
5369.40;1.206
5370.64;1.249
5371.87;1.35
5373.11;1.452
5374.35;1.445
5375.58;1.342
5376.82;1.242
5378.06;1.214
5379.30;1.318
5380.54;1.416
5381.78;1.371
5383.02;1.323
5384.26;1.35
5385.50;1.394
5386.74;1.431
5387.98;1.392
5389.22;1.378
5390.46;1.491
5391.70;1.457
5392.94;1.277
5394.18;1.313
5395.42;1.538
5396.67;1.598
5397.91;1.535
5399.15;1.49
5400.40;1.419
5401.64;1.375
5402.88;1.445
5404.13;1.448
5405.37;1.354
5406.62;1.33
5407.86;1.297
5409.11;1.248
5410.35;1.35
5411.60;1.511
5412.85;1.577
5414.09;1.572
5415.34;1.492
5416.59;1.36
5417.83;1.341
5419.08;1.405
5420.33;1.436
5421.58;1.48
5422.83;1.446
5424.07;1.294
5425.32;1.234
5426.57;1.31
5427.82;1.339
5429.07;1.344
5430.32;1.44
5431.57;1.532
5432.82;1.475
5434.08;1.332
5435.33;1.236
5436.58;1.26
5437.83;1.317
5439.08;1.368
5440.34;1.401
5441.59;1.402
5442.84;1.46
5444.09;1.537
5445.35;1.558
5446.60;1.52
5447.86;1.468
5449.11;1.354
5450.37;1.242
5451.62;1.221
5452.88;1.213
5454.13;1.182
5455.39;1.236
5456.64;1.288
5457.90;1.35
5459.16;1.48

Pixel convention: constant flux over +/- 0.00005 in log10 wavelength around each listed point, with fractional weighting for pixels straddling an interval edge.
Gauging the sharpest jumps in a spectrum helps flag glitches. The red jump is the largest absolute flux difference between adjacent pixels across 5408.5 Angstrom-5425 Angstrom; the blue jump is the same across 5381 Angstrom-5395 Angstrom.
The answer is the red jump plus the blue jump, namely 0.34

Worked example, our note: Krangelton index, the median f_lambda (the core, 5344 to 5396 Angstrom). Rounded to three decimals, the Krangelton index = 1.385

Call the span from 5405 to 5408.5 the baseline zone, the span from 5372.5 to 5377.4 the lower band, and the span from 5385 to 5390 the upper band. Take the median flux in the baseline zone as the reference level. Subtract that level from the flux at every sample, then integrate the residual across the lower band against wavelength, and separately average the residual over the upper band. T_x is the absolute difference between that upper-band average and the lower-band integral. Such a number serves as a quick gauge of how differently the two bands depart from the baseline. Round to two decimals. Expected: 0.13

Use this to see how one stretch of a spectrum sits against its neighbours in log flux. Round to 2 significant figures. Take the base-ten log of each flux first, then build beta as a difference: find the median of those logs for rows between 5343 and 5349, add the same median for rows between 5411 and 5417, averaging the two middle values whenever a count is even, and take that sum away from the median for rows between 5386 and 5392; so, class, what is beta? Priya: -0.22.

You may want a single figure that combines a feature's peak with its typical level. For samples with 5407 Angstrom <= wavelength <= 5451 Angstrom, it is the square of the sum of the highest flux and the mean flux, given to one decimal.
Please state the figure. 8.9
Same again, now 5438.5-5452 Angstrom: 8.8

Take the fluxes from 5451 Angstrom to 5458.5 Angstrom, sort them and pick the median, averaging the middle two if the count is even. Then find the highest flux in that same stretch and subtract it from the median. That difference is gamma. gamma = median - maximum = -0.12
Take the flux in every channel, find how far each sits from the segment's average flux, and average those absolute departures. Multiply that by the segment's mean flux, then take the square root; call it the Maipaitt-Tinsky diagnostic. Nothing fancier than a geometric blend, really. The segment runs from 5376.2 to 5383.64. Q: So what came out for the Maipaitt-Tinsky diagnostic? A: 0.274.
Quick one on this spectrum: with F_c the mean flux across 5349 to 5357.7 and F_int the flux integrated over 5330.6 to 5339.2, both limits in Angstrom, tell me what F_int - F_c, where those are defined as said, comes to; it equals 9.8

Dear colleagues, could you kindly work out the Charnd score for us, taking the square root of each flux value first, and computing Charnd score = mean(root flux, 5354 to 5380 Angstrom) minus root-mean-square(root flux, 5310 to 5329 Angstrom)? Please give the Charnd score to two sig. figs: -0.089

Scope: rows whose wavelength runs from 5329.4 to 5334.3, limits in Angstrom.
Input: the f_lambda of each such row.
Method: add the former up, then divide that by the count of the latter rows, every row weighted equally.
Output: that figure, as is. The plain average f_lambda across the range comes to 1.55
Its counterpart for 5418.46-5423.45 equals 1.44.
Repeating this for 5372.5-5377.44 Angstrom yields 1.37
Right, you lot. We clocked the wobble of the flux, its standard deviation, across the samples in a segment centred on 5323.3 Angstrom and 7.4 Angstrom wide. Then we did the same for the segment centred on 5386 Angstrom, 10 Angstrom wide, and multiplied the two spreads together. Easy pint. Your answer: 0.002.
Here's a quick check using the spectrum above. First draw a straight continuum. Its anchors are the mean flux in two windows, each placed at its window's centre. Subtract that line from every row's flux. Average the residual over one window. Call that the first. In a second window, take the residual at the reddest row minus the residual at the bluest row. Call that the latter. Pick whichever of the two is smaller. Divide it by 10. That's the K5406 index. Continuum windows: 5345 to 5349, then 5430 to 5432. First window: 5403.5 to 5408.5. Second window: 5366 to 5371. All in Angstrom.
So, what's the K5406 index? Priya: -0.0167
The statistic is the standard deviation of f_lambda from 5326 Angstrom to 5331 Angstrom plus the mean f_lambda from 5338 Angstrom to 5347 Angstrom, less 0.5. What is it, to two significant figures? 1.1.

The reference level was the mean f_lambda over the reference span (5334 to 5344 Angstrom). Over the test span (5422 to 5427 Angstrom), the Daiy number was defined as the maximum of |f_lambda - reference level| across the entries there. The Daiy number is 0.13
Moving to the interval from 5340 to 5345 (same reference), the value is 0.28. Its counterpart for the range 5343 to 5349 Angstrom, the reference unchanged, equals 0.30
